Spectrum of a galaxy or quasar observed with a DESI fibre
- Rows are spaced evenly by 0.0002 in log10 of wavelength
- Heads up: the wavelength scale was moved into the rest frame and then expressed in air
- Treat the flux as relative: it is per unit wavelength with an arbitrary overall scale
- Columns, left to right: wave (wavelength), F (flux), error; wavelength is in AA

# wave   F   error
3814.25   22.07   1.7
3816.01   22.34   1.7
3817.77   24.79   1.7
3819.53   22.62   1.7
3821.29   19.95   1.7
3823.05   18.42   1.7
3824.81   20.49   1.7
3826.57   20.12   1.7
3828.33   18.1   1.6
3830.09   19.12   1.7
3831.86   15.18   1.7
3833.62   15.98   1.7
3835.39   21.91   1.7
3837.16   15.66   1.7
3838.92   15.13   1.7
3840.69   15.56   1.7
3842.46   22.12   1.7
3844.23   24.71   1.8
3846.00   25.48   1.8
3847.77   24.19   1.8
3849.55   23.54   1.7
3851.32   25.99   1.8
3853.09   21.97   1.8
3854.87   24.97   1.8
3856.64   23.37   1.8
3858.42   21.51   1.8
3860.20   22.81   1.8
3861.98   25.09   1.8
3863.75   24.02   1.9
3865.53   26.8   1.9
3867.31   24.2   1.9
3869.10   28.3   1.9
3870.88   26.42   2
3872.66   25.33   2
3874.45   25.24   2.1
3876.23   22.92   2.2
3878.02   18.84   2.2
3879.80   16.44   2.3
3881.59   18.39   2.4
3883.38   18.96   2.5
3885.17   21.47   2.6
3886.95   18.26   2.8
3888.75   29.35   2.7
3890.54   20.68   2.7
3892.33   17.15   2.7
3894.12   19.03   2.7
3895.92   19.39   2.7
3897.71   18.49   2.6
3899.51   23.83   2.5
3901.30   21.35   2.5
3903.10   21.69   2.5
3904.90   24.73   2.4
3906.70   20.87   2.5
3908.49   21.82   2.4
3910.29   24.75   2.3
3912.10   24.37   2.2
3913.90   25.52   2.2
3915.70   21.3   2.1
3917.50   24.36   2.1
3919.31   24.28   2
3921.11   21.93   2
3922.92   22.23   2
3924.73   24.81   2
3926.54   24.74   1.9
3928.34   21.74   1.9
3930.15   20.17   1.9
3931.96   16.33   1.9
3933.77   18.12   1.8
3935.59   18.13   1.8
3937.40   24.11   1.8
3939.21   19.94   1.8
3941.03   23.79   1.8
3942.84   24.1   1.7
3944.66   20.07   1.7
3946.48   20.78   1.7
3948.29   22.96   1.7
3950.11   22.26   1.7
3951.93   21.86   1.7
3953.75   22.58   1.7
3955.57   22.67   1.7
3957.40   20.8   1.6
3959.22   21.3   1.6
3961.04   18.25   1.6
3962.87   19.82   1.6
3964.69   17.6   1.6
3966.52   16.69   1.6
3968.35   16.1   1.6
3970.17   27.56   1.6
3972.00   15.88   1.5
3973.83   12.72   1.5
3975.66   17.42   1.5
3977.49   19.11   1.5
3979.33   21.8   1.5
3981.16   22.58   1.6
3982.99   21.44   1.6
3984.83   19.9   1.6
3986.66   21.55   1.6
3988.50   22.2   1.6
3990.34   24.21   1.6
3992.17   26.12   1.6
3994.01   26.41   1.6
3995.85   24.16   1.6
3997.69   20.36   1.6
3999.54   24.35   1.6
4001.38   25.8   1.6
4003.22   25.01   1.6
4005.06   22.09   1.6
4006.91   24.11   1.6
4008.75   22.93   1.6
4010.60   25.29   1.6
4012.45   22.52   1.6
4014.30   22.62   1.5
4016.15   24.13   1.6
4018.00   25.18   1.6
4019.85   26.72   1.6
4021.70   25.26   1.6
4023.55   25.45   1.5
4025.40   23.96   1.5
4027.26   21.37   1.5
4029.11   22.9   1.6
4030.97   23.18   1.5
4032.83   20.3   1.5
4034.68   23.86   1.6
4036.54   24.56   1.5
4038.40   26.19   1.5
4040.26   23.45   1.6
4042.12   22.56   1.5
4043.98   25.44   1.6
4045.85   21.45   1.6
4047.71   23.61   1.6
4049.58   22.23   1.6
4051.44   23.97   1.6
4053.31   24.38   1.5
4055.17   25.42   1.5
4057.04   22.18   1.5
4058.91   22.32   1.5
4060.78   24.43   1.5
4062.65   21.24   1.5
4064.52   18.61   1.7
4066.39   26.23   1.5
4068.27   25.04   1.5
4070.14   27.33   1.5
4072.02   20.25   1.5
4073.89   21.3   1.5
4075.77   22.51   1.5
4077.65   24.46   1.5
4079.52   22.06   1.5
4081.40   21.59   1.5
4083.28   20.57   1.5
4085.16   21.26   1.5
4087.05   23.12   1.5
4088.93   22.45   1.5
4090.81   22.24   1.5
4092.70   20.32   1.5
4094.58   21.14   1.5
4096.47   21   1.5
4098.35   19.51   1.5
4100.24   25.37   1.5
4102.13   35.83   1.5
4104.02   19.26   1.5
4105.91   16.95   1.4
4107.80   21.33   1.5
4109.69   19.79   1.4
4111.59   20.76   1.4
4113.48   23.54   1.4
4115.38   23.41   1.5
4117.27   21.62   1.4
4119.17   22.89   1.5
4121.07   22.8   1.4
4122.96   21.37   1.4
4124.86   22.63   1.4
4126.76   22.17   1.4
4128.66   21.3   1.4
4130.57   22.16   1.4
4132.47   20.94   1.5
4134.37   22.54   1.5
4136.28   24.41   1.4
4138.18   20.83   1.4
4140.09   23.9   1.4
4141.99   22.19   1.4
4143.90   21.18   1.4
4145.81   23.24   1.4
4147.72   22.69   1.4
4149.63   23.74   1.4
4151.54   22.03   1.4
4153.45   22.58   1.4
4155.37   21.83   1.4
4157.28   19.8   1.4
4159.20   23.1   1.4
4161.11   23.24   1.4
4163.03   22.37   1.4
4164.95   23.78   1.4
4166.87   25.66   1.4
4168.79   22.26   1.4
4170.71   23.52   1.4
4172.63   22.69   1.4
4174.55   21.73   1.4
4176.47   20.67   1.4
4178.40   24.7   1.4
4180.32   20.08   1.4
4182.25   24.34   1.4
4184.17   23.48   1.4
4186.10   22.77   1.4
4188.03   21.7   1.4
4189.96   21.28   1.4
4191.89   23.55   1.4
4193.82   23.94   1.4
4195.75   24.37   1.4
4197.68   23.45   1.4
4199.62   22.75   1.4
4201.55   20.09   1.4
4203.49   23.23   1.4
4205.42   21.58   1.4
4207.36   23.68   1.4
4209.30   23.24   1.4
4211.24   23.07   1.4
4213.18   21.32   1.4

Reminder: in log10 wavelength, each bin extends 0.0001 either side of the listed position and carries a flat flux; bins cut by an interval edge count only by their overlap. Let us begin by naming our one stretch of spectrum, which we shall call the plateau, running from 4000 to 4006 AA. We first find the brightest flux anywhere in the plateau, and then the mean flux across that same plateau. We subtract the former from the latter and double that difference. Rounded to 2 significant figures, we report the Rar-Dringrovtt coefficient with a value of -3.0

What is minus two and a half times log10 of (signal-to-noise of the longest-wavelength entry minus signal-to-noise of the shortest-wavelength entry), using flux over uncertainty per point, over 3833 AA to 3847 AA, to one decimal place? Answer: -1.7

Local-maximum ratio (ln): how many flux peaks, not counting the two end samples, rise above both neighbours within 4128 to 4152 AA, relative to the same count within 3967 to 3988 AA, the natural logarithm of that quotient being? 0.92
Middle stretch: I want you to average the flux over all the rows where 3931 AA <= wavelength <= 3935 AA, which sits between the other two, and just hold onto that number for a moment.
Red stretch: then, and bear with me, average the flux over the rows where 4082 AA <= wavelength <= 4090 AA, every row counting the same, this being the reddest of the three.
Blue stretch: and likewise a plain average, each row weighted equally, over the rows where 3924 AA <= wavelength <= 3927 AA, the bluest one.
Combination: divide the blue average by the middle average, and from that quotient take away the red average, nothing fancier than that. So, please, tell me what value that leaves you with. -20.4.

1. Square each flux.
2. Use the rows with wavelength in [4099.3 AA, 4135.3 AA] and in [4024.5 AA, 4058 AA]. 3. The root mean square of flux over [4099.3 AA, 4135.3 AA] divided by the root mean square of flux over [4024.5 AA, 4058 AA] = 0.97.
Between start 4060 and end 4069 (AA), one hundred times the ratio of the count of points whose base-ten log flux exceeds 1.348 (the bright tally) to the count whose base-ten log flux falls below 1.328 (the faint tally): 150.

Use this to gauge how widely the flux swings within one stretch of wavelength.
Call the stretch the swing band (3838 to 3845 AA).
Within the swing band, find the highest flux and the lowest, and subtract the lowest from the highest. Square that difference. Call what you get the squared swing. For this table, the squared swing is 92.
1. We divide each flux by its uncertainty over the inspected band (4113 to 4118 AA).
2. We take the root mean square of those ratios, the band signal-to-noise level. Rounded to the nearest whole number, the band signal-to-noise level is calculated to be 16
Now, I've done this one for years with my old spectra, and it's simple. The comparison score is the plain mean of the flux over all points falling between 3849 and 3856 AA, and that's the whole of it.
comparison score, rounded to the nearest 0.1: 24.1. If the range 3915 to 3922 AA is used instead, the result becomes 23.0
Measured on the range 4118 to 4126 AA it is 22.4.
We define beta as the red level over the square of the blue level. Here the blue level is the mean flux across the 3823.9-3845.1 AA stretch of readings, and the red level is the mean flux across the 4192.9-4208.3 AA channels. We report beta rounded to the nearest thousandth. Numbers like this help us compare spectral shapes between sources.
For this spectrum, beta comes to 0.066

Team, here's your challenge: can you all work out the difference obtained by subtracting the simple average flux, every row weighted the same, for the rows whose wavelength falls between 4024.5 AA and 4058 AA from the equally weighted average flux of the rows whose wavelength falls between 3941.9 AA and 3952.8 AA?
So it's -1.4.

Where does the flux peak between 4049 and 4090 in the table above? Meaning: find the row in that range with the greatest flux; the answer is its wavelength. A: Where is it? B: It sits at 4070.14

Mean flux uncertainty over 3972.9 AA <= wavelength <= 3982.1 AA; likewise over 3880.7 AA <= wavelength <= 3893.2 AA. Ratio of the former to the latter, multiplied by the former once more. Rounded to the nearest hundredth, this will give 0.88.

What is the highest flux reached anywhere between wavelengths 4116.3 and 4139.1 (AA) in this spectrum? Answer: 24.41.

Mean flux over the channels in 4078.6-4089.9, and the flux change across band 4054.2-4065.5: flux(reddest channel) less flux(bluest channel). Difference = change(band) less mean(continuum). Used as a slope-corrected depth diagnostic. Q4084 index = -29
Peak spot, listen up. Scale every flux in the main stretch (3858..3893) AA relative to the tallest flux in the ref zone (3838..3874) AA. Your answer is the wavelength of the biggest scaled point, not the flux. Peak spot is 3888.75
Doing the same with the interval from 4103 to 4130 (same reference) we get 4113.48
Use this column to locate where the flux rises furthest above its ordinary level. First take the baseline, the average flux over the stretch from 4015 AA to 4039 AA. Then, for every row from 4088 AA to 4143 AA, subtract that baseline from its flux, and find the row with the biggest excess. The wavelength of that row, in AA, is 4102.13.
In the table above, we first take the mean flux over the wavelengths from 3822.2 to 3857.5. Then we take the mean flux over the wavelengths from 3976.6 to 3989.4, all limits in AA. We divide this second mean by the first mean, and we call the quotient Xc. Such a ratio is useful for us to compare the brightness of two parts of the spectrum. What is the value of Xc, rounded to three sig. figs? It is 1.03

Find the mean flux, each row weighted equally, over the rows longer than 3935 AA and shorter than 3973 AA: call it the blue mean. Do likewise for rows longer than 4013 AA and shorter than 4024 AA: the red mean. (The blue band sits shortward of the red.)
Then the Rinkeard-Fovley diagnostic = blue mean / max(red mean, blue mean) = 0.84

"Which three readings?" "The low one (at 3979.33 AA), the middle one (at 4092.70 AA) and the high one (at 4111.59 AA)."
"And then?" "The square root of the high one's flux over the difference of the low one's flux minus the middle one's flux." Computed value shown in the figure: 3.75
